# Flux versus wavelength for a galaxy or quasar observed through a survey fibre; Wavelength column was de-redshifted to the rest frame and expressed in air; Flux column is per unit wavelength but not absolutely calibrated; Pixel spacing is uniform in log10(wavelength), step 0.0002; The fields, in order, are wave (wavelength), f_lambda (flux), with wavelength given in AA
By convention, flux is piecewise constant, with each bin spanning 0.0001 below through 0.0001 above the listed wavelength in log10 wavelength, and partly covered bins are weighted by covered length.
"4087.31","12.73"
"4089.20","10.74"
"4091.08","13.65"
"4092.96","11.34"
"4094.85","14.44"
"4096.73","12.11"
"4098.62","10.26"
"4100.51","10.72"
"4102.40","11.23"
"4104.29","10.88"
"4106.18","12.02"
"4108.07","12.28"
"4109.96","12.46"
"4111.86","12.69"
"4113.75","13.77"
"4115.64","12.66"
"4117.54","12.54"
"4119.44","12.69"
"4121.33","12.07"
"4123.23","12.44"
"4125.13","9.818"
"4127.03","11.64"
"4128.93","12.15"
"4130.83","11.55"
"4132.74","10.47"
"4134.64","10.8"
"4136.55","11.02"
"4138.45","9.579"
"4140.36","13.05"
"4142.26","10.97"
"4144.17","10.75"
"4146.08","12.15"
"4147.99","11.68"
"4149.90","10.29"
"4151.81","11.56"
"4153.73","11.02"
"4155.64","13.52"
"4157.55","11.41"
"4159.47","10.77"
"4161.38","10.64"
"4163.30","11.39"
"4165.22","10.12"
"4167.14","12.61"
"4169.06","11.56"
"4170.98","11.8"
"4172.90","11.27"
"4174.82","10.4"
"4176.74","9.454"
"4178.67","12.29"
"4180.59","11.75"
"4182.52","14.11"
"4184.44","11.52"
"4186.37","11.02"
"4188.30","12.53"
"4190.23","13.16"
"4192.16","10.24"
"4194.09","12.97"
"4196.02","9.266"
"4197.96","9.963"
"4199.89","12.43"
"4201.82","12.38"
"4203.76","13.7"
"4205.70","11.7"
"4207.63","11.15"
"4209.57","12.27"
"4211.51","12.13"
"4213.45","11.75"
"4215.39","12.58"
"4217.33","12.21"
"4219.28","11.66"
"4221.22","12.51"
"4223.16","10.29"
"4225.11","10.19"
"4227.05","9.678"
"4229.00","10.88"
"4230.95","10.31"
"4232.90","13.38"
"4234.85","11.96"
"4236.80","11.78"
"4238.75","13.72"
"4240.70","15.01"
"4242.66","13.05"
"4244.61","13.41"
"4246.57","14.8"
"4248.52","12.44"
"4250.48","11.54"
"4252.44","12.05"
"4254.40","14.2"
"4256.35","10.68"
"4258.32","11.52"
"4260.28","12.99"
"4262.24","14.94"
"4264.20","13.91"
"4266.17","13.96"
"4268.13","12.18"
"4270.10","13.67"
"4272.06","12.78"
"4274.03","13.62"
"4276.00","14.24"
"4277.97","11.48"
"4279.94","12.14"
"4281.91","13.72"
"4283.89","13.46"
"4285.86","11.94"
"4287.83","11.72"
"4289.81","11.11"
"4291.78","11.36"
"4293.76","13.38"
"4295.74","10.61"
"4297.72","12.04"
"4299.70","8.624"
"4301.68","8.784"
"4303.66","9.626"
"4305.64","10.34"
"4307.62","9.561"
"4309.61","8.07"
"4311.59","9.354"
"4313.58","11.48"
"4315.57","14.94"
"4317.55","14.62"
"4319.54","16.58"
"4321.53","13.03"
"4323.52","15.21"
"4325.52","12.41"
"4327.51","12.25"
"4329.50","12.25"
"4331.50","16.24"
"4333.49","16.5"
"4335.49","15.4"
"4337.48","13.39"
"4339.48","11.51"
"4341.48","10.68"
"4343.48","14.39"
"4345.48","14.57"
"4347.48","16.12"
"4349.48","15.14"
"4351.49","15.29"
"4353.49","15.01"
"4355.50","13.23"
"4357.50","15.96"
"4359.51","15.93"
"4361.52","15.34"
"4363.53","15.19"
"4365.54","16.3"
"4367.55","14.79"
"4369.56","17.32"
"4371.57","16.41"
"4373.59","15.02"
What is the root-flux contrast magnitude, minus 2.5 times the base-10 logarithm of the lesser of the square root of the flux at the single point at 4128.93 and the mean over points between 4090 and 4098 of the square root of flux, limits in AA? -1.36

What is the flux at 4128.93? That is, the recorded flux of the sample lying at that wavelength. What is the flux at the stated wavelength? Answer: 12.15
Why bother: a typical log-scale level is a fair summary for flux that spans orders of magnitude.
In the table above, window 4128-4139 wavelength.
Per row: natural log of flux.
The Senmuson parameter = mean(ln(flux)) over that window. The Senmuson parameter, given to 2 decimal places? 2.39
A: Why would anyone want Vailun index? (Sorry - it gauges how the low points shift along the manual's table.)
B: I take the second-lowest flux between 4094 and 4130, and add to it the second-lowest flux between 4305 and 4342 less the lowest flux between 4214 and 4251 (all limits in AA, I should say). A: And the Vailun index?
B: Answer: 9.9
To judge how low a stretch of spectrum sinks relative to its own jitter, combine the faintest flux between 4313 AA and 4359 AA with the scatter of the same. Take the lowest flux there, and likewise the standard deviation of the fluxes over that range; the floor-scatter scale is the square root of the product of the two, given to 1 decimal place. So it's 4.3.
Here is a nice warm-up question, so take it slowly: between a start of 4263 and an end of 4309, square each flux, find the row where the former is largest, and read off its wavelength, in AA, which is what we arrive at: 4276.00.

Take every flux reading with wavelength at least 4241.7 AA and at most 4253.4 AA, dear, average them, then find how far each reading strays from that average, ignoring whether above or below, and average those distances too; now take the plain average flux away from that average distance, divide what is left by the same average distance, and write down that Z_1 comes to -14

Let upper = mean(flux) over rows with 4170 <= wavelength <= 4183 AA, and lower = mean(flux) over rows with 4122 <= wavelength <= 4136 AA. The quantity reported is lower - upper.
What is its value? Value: 0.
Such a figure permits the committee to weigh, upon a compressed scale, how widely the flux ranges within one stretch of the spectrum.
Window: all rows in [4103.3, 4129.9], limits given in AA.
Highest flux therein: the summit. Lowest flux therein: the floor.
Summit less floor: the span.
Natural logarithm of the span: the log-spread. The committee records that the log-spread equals 1.37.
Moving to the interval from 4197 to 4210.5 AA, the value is 1.32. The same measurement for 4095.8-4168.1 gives 1.43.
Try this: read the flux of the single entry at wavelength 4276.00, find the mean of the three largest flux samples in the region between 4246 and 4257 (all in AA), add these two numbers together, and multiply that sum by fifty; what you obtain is 1403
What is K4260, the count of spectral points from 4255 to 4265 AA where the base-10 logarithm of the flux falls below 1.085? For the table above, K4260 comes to 2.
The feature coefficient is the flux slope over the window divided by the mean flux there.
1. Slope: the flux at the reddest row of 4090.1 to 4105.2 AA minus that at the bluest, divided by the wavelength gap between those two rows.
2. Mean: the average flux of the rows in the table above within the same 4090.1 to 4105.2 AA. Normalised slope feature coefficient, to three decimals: -0.018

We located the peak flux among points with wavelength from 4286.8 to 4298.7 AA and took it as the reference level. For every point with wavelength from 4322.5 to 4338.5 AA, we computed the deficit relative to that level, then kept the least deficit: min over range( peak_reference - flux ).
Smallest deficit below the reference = -3.1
